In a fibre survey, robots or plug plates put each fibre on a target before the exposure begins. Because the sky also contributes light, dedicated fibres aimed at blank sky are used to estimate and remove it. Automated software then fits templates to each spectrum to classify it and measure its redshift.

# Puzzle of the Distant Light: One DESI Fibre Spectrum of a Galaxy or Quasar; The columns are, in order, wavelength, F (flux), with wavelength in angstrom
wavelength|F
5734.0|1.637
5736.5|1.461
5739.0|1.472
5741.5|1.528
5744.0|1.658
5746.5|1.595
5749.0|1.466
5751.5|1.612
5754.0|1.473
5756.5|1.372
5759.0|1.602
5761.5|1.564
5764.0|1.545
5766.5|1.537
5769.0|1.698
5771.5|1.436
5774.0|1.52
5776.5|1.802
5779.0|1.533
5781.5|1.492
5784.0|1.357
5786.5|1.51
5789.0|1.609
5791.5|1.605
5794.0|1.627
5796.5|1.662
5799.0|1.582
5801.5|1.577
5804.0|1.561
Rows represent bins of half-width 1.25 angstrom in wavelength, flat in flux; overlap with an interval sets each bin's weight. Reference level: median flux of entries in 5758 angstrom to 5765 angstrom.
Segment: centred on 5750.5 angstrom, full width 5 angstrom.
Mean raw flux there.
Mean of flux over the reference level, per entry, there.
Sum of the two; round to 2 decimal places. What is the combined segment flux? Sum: 2.52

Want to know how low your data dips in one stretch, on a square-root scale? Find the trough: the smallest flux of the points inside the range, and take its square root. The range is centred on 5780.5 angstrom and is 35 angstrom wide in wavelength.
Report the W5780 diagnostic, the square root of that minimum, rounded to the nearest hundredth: 1.16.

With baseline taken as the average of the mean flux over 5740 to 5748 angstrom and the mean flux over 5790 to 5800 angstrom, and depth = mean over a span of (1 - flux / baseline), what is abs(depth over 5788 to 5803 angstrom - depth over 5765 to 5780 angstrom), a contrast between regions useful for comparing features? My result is 0.014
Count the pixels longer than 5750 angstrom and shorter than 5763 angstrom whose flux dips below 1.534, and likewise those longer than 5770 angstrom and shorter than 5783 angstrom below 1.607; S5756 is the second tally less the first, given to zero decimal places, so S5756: 2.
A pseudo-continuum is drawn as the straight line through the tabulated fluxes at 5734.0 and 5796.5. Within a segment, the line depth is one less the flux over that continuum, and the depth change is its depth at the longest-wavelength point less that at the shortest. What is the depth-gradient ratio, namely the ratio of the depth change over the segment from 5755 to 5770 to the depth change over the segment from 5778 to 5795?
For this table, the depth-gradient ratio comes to 4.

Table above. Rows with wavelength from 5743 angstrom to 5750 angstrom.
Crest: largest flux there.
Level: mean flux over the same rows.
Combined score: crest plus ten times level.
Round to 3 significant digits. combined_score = 17.4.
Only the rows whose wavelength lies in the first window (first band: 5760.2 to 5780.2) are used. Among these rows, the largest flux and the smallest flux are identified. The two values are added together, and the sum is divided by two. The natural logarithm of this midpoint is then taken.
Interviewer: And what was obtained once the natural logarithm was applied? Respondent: 0.48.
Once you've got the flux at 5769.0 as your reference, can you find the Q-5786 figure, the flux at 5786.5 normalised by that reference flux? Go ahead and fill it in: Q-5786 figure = 0.89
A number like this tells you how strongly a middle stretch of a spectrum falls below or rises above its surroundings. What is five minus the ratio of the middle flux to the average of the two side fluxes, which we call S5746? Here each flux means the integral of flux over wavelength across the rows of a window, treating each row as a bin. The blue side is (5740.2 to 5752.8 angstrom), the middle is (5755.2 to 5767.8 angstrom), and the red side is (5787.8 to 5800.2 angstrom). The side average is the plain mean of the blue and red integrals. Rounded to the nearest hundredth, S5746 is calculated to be 4.04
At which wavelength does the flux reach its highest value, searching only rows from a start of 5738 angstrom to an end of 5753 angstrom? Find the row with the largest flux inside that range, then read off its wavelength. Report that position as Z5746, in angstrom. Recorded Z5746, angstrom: 5744.0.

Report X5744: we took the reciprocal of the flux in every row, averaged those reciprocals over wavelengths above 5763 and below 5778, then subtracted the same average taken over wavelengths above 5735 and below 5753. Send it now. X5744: -0.017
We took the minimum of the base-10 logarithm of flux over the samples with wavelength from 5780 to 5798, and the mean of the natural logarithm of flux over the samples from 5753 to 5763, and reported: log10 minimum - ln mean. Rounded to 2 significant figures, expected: -0.27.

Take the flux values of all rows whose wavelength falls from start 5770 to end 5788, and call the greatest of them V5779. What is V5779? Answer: 1.802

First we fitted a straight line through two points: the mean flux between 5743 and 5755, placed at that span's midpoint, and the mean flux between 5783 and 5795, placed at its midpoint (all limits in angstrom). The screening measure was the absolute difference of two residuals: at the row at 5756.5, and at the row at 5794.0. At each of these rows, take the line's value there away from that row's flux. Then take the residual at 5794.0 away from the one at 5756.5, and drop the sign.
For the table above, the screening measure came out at 0.27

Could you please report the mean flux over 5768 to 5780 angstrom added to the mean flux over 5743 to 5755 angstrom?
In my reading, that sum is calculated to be 3.16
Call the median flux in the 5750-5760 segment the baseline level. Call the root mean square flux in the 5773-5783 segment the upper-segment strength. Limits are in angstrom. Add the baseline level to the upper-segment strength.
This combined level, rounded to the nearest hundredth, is 3.13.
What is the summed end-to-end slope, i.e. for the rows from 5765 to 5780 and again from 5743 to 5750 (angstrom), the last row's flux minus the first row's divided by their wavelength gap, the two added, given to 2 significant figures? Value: -0.039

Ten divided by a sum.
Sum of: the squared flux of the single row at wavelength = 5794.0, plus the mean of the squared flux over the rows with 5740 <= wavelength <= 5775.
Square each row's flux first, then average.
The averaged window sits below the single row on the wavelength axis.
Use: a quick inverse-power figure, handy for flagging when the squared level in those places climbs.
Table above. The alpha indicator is 1.99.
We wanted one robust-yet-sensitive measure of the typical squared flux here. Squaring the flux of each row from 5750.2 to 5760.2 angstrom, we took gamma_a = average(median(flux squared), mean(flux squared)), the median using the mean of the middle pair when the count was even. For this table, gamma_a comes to 2.34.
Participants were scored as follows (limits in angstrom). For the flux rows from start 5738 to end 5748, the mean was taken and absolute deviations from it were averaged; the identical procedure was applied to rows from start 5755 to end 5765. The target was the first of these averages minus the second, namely -0.011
